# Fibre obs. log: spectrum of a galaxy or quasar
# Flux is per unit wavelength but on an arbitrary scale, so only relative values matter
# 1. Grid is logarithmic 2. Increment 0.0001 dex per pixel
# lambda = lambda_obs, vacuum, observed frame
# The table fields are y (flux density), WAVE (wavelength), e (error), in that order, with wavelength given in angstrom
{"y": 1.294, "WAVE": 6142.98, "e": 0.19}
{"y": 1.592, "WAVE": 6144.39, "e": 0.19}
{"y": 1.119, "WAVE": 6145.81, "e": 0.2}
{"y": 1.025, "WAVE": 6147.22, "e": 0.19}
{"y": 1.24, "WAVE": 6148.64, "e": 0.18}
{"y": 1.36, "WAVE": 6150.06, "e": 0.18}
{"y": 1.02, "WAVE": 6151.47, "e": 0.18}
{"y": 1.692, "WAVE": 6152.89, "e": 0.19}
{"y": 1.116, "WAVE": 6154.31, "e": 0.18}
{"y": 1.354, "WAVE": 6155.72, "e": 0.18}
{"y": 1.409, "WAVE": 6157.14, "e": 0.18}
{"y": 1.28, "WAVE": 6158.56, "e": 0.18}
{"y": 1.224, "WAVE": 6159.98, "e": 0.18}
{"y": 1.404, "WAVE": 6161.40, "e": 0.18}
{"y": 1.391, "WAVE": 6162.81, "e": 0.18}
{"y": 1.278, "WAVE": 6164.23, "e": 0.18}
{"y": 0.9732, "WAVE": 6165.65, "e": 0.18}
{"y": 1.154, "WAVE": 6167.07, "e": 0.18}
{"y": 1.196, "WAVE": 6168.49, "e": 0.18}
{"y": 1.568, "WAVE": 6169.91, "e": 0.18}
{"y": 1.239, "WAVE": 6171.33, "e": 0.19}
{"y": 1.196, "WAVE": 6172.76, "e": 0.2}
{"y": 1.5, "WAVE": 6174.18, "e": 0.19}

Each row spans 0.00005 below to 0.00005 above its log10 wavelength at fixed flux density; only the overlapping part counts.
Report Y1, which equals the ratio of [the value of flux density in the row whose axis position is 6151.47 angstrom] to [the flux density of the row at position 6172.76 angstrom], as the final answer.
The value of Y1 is 0.85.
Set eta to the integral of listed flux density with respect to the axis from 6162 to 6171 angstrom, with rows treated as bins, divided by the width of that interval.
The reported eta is 1.26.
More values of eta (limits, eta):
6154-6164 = 1.32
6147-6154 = 1.27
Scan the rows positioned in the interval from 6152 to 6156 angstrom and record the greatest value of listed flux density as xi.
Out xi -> 1.692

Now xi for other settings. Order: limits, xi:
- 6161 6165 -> 1.404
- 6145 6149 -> 1.24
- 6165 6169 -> 1.196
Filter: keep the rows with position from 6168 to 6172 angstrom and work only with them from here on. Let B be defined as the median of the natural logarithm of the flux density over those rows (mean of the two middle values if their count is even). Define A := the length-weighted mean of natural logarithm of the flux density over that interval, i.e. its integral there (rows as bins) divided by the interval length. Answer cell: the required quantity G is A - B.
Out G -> 0.073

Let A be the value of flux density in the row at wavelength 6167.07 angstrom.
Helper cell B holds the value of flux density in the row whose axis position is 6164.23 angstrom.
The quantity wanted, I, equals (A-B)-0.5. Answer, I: -0.6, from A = 1.154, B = 1.278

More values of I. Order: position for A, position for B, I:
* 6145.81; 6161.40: -0.8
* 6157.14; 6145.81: -0.2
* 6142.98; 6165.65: -0.2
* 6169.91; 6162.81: -0.3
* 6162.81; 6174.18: -0.6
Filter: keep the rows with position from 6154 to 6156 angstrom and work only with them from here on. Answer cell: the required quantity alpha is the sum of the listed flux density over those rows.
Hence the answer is 2.5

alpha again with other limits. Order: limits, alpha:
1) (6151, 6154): 2.7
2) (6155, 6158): 2.8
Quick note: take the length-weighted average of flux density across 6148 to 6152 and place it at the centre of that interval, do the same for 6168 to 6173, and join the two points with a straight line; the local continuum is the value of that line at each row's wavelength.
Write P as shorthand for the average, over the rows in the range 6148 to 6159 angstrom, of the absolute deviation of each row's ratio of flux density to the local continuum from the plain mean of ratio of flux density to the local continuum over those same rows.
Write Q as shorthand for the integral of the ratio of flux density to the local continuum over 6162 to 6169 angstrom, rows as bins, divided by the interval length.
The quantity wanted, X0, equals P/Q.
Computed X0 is 0.125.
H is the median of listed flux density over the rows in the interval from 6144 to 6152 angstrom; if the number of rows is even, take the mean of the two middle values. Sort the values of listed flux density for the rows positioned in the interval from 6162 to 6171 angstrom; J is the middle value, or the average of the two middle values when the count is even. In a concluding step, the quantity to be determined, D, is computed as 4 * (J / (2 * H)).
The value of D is 2.10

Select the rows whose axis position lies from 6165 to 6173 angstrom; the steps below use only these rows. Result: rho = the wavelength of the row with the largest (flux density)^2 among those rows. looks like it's 6169.91 angstrom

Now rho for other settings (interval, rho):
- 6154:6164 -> 6157.14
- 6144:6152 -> 6144.39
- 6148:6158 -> 6152.89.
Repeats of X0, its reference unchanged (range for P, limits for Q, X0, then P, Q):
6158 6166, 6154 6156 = 0.085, 0.08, 1.00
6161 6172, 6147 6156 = 0.107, 0.11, 1.04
